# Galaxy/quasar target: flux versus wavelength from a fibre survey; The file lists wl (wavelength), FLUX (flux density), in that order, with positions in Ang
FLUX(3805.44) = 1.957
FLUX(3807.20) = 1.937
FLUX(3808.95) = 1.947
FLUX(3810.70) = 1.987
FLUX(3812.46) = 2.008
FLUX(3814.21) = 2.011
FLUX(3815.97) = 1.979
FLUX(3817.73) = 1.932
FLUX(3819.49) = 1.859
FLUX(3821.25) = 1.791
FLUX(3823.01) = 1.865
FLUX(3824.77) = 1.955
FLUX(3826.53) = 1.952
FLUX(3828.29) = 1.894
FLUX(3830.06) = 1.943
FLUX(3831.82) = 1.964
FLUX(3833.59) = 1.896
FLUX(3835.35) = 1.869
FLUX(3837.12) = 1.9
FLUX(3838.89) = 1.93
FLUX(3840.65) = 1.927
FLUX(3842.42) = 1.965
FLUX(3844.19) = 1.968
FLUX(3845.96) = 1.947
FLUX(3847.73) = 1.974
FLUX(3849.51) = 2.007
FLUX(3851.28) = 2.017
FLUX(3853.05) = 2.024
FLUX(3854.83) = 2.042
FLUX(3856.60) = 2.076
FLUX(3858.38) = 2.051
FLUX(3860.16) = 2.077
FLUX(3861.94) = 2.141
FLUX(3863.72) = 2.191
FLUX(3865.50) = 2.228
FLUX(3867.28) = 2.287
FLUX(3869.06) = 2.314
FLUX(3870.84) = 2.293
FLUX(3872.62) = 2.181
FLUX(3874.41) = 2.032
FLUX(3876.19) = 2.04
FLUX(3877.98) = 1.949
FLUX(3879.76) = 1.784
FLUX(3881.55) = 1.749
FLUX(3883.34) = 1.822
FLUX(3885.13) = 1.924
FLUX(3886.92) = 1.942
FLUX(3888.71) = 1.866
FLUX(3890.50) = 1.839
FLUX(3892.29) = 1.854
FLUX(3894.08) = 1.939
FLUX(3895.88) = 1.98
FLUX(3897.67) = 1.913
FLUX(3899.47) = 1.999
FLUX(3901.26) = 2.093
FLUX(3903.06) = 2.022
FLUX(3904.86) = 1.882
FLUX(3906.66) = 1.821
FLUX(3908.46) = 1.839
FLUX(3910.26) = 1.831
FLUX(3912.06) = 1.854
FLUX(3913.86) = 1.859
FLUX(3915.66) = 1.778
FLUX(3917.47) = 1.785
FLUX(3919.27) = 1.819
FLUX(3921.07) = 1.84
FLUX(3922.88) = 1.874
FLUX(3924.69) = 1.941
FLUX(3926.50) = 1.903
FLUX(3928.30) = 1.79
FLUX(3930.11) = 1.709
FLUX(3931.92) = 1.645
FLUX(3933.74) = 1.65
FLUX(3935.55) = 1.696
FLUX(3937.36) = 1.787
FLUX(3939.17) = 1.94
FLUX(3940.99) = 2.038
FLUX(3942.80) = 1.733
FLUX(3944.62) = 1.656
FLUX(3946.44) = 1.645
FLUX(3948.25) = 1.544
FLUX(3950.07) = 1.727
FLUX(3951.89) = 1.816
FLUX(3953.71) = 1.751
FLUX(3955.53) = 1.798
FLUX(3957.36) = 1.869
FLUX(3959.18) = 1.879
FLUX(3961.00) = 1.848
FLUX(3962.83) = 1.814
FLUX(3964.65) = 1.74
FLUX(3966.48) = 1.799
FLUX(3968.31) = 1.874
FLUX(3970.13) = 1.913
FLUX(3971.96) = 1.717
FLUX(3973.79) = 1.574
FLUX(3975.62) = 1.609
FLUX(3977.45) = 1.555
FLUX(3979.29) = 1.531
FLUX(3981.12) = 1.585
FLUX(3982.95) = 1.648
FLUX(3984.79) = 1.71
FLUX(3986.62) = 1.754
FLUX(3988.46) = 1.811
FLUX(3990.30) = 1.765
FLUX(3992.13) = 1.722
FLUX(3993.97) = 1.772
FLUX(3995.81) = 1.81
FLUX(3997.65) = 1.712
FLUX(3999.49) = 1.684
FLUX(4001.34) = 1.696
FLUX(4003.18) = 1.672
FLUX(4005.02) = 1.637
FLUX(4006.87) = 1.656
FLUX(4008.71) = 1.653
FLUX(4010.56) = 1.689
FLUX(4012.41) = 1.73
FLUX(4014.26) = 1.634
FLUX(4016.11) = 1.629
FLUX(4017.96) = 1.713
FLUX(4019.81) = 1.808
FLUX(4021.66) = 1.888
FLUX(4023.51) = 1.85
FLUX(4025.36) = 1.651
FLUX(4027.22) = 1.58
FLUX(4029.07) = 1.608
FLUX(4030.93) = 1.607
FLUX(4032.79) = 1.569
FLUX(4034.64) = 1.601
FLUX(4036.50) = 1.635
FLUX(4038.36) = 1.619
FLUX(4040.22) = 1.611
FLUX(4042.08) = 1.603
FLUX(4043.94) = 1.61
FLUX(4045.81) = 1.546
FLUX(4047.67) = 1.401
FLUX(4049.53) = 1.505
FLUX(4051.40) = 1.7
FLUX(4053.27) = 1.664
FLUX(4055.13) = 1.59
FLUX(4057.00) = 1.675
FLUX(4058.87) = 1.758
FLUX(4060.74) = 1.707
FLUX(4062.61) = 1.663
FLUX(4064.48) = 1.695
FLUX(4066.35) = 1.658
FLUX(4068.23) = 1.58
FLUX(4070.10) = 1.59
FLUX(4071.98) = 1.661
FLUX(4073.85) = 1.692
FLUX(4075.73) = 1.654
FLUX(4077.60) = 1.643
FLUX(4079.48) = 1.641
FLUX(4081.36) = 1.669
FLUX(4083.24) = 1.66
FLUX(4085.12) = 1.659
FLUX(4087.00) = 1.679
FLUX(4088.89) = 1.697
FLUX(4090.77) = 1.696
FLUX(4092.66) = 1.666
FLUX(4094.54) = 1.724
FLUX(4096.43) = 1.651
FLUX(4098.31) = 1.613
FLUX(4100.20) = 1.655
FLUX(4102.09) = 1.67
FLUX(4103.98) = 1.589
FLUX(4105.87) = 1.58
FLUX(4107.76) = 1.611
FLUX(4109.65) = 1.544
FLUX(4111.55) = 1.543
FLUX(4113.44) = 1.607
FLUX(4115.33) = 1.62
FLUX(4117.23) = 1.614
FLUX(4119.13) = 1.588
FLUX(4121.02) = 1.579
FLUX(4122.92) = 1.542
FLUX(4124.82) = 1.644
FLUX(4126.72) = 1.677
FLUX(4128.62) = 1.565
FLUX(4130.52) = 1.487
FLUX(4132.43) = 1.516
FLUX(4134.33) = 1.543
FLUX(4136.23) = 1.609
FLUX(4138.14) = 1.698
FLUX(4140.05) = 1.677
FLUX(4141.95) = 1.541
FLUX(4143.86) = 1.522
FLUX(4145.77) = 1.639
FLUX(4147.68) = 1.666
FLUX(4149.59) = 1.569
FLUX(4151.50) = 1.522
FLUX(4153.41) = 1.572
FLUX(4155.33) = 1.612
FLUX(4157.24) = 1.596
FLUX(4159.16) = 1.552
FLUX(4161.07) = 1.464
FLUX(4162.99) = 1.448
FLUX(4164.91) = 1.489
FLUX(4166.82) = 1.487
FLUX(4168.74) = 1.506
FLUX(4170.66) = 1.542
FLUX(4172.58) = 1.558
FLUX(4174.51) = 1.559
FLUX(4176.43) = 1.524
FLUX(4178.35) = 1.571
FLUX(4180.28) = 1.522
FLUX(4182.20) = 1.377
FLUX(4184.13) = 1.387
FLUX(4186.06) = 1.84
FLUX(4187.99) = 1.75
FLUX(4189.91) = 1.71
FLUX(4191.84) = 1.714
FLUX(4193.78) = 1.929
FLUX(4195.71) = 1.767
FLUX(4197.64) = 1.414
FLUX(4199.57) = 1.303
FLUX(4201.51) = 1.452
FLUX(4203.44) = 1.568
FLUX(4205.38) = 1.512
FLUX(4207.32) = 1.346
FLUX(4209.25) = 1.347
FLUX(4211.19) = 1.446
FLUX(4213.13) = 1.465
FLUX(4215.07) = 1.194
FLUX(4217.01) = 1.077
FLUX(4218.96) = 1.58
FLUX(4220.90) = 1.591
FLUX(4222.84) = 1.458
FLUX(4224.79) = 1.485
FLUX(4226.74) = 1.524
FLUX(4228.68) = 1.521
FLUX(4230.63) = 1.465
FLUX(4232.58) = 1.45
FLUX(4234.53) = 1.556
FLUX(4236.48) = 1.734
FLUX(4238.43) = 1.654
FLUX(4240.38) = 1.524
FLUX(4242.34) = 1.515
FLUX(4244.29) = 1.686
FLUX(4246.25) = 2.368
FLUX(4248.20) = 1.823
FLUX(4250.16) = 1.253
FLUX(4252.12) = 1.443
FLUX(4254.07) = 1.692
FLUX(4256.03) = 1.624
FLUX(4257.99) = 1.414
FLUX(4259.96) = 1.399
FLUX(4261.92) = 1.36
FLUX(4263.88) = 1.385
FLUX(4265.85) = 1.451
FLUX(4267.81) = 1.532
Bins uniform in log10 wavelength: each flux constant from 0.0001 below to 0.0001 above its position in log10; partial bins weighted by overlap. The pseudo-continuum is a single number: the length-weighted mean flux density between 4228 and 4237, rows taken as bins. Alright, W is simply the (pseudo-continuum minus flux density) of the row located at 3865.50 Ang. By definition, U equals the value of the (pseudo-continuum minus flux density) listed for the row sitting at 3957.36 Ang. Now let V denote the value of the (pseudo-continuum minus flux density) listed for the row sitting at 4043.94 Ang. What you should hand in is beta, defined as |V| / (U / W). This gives 0.15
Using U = -0.3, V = -0.07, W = -0.7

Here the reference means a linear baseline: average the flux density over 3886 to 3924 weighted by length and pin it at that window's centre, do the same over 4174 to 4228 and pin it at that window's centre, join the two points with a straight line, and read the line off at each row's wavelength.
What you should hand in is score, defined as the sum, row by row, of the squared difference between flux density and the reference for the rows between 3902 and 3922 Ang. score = 0.05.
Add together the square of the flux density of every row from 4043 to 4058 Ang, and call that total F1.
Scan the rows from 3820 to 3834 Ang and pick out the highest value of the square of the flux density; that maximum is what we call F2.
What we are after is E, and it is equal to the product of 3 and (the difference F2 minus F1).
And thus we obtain -49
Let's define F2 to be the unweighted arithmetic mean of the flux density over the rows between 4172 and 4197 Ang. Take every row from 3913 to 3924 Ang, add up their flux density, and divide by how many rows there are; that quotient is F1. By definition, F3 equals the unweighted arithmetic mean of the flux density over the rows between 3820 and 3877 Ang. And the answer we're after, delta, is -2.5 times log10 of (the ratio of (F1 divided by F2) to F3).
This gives 0.64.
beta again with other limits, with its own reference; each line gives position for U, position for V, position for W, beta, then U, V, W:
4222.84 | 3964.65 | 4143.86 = 0.04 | 0.1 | -0.20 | 0.0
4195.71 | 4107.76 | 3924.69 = 0.13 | -0.2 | -0.08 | -0.4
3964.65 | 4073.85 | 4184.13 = -0.11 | -0.2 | -0.16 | 0.1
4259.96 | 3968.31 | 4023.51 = -0.78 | 0.1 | -0.34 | -0.3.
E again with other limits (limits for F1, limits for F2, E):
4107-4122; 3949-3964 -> -50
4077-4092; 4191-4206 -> -56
